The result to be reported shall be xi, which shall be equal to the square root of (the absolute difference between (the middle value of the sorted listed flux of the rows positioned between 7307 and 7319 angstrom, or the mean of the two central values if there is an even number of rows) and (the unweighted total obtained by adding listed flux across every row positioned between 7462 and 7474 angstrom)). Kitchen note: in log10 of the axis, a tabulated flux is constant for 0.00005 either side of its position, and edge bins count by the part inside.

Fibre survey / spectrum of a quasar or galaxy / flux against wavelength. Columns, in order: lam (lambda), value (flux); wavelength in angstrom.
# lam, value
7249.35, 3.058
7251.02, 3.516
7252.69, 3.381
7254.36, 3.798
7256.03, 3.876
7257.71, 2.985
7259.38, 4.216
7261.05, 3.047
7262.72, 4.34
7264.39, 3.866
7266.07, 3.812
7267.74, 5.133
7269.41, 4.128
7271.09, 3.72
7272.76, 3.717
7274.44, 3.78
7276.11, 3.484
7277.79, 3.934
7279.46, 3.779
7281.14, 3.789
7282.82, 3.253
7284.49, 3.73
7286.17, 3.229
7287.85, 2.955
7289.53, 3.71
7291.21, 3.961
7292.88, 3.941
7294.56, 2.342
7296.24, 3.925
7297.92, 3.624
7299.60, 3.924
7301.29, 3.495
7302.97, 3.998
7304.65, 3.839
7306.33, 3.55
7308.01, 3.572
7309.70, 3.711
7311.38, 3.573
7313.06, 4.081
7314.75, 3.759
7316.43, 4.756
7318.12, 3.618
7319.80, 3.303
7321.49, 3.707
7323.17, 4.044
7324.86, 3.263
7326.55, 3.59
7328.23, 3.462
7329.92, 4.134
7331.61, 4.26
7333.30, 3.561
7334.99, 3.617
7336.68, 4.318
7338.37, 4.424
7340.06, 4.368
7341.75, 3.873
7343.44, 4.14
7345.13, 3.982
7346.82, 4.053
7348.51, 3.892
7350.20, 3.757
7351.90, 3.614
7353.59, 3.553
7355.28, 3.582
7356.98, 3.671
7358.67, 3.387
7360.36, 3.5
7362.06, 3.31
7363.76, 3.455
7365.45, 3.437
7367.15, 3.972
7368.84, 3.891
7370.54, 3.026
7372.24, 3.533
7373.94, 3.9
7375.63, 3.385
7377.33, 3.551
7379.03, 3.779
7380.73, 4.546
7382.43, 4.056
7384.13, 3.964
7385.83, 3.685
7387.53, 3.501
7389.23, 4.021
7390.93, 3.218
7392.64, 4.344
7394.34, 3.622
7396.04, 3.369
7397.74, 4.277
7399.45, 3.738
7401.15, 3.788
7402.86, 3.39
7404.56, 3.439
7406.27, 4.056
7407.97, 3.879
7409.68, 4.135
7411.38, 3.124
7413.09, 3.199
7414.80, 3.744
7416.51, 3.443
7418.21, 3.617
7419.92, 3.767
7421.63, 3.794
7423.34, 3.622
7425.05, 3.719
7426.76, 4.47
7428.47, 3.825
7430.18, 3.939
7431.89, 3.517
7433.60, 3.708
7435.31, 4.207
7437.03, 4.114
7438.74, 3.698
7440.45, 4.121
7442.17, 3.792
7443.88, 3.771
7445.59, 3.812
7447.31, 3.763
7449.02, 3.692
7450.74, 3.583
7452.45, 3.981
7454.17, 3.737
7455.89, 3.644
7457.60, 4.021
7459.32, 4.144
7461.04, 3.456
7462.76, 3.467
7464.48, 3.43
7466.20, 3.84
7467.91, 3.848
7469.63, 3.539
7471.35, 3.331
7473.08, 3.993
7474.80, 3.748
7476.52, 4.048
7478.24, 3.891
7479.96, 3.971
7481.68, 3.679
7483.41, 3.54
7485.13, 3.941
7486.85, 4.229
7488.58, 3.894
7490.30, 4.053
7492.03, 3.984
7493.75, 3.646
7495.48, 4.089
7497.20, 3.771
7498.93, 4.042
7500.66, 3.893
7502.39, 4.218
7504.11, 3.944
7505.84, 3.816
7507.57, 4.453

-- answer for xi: 4.66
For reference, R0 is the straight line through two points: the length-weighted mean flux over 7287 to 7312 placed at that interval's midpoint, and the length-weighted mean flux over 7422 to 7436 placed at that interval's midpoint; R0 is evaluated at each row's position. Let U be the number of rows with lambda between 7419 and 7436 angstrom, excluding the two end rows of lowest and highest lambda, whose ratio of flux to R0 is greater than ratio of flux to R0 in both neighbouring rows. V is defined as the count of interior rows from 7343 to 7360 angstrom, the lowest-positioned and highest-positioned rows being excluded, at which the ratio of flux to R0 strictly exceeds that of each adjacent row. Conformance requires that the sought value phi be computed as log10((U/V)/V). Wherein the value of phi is -0.1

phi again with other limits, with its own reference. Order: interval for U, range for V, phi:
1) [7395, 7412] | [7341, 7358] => 0.0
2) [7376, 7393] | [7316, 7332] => -0.3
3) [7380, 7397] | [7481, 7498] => -0.7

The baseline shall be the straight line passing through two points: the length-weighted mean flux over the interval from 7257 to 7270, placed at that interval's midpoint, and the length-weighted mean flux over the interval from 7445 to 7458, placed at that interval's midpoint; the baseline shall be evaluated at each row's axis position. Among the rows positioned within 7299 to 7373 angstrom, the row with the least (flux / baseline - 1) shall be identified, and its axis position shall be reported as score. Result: 7370.54 angstrom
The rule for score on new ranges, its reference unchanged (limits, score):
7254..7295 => 7294.56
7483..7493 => 7483.41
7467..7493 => 7471.35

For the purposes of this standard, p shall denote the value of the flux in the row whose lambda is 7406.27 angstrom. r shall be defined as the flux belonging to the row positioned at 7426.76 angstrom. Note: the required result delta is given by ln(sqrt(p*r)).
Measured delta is 1.45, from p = 4.056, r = 4.47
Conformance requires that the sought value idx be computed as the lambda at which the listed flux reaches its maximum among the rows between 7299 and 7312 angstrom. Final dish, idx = 7302.97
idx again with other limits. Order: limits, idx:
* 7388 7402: 7392.64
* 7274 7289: 7277.79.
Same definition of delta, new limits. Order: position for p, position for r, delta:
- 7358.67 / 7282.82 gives 1.20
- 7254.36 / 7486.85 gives 1.39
